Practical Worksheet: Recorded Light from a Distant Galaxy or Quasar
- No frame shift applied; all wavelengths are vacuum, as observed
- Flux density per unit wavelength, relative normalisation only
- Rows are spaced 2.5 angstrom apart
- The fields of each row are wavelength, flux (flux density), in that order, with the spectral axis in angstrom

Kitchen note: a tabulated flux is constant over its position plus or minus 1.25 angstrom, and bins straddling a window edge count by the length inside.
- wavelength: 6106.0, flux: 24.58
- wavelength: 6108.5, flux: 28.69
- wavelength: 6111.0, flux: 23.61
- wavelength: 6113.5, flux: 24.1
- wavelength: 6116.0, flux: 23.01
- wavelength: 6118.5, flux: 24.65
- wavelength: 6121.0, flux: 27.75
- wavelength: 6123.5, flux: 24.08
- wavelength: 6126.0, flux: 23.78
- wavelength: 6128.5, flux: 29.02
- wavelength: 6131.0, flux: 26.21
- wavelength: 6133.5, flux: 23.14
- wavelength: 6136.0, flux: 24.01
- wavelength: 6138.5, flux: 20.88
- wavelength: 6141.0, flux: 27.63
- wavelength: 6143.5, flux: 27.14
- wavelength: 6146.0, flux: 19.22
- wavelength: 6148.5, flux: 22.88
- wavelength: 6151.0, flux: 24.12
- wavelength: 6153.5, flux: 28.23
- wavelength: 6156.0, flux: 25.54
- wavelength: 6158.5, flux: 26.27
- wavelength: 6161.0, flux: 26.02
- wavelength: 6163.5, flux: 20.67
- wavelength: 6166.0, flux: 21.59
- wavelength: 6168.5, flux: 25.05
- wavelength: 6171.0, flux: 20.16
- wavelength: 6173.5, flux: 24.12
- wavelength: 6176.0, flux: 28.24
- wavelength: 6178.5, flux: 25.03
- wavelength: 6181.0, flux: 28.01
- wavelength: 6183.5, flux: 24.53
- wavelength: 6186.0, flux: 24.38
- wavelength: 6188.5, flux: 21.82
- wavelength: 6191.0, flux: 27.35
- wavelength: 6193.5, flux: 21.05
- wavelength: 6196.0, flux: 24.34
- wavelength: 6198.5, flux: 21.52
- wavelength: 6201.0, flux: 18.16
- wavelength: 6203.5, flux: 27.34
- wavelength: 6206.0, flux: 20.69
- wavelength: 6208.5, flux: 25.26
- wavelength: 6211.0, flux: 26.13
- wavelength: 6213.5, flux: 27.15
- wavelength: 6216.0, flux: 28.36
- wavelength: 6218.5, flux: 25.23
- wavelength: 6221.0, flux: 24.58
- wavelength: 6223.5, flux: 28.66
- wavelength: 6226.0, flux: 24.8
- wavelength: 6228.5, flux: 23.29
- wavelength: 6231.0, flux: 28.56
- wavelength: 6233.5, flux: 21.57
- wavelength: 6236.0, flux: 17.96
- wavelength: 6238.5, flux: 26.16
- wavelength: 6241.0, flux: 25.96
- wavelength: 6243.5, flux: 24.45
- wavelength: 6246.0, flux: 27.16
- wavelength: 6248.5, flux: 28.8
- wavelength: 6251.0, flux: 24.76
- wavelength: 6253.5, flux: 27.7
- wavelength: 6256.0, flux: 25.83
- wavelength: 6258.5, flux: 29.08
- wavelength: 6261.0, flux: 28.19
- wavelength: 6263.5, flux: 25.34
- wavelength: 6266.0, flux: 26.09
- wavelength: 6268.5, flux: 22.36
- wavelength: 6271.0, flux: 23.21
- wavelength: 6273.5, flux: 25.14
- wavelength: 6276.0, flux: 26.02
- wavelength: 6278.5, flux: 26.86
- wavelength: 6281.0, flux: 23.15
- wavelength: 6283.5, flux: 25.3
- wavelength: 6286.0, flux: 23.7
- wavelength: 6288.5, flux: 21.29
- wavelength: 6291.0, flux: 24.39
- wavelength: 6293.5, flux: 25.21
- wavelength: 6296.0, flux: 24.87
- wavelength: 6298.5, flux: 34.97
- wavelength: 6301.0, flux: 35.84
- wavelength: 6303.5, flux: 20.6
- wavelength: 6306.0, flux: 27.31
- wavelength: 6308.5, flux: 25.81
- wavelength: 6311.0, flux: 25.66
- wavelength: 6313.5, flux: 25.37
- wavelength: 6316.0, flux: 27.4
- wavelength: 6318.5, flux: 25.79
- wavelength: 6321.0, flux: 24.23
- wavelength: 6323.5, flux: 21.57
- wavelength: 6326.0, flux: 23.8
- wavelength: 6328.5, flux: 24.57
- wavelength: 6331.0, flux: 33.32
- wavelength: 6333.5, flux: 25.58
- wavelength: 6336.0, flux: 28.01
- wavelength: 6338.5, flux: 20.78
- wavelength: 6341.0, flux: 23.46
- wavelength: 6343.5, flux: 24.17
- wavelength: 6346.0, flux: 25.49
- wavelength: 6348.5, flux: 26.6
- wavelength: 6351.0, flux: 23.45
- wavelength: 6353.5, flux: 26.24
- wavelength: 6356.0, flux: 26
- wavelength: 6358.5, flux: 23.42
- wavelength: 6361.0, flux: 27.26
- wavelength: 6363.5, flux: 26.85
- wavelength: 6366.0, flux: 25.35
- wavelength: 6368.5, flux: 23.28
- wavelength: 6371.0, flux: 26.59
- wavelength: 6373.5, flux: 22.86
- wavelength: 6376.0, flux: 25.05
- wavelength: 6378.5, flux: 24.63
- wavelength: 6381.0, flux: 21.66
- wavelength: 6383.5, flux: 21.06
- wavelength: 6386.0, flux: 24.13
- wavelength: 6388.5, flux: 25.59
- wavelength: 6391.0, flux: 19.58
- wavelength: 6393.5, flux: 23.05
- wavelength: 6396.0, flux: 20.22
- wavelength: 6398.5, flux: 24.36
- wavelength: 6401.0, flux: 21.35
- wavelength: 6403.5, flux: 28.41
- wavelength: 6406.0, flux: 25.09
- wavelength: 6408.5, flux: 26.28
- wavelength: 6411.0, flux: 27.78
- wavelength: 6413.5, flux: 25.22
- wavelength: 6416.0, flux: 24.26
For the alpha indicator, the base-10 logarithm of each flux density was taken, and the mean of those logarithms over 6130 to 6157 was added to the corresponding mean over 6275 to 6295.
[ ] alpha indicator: 2.77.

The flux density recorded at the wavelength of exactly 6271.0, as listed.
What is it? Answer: 23.21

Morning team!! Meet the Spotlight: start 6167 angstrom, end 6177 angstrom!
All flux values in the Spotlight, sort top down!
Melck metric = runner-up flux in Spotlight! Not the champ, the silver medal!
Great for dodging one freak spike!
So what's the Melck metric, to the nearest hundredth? 25.05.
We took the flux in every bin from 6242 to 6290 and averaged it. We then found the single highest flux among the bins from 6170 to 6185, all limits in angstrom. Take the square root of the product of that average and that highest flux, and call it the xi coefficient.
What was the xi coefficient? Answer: 26.8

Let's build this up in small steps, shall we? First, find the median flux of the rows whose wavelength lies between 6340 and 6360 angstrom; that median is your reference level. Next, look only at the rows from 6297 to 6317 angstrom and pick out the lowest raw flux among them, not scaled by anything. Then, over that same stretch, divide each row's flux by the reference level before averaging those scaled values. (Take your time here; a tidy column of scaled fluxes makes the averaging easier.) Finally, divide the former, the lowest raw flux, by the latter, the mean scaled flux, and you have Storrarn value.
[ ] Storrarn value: 18.4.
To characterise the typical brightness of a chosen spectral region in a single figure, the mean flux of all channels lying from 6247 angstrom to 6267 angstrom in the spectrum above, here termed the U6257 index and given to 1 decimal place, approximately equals 27.0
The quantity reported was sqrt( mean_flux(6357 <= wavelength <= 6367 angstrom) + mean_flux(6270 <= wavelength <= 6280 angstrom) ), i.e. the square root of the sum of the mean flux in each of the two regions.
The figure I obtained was 7.14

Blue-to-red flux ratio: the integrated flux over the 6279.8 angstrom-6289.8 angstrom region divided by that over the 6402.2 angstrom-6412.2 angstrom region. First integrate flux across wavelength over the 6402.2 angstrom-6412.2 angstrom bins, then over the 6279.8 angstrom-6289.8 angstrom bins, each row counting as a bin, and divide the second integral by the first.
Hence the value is 0.87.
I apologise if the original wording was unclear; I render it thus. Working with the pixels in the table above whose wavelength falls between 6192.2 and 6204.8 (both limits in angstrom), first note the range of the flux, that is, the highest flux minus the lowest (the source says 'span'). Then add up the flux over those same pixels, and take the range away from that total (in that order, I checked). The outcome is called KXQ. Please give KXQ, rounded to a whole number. 103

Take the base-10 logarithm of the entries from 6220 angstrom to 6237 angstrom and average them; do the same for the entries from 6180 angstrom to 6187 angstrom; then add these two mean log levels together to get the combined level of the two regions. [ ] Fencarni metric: 2.79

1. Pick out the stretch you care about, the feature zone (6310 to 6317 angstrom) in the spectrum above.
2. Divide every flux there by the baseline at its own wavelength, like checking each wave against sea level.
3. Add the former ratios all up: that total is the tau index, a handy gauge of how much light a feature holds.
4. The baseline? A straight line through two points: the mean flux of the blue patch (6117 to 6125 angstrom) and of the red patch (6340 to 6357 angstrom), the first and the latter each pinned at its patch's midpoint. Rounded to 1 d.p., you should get 3.1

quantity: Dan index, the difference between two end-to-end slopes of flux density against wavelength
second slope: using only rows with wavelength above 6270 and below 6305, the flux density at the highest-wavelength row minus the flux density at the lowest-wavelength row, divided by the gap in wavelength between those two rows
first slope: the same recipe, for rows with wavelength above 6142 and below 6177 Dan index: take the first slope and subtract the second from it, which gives 0.11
